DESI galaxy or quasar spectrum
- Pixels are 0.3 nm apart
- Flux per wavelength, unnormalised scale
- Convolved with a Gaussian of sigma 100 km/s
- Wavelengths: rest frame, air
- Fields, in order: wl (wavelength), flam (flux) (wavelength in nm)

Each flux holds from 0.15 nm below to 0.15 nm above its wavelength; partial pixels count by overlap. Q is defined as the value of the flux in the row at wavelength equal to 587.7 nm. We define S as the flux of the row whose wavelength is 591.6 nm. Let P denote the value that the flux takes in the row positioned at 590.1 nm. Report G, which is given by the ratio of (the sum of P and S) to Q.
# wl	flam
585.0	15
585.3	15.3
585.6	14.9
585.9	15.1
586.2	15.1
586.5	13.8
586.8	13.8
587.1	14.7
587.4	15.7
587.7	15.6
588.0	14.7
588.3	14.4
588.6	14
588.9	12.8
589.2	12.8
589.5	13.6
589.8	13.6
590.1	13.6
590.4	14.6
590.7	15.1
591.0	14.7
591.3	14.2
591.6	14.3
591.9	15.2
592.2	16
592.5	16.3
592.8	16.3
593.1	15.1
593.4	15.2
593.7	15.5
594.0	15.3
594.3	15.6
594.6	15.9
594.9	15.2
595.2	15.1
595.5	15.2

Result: 1.79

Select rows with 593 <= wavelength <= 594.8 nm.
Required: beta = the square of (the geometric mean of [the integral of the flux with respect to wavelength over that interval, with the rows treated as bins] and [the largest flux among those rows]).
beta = 442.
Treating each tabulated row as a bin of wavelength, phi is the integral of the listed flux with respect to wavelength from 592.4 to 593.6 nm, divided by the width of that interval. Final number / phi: 15.7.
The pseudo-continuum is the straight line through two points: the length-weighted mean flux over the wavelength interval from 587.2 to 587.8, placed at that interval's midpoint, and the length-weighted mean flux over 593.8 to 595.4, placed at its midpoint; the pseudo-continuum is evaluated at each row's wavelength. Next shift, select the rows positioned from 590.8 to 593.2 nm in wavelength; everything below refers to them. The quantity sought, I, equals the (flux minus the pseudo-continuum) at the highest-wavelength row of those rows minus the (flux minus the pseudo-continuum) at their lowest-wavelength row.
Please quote 0.4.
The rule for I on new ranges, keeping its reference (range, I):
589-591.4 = 1.4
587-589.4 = -1.9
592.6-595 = -1.1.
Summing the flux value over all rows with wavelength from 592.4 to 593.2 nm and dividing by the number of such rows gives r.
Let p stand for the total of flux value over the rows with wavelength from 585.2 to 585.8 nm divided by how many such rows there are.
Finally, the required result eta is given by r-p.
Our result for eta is 0.8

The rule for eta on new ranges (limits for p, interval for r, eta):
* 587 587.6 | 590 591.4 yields -0.8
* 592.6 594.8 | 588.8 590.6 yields -2.1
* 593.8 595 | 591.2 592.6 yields -0.3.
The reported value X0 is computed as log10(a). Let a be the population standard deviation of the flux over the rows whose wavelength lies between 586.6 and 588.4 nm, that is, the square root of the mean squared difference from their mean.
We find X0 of -0.18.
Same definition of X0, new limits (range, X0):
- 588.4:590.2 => -0.35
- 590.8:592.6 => -0.10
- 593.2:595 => -0.60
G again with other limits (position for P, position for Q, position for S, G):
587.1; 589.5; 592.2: 2.26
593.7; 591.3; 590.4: 2.12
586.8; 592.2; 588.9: 1.66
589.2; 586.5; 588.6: 1.94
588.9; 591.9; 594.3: 1.87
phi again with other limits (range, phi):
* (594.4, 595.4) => 15.4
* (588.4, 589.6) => 13.3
